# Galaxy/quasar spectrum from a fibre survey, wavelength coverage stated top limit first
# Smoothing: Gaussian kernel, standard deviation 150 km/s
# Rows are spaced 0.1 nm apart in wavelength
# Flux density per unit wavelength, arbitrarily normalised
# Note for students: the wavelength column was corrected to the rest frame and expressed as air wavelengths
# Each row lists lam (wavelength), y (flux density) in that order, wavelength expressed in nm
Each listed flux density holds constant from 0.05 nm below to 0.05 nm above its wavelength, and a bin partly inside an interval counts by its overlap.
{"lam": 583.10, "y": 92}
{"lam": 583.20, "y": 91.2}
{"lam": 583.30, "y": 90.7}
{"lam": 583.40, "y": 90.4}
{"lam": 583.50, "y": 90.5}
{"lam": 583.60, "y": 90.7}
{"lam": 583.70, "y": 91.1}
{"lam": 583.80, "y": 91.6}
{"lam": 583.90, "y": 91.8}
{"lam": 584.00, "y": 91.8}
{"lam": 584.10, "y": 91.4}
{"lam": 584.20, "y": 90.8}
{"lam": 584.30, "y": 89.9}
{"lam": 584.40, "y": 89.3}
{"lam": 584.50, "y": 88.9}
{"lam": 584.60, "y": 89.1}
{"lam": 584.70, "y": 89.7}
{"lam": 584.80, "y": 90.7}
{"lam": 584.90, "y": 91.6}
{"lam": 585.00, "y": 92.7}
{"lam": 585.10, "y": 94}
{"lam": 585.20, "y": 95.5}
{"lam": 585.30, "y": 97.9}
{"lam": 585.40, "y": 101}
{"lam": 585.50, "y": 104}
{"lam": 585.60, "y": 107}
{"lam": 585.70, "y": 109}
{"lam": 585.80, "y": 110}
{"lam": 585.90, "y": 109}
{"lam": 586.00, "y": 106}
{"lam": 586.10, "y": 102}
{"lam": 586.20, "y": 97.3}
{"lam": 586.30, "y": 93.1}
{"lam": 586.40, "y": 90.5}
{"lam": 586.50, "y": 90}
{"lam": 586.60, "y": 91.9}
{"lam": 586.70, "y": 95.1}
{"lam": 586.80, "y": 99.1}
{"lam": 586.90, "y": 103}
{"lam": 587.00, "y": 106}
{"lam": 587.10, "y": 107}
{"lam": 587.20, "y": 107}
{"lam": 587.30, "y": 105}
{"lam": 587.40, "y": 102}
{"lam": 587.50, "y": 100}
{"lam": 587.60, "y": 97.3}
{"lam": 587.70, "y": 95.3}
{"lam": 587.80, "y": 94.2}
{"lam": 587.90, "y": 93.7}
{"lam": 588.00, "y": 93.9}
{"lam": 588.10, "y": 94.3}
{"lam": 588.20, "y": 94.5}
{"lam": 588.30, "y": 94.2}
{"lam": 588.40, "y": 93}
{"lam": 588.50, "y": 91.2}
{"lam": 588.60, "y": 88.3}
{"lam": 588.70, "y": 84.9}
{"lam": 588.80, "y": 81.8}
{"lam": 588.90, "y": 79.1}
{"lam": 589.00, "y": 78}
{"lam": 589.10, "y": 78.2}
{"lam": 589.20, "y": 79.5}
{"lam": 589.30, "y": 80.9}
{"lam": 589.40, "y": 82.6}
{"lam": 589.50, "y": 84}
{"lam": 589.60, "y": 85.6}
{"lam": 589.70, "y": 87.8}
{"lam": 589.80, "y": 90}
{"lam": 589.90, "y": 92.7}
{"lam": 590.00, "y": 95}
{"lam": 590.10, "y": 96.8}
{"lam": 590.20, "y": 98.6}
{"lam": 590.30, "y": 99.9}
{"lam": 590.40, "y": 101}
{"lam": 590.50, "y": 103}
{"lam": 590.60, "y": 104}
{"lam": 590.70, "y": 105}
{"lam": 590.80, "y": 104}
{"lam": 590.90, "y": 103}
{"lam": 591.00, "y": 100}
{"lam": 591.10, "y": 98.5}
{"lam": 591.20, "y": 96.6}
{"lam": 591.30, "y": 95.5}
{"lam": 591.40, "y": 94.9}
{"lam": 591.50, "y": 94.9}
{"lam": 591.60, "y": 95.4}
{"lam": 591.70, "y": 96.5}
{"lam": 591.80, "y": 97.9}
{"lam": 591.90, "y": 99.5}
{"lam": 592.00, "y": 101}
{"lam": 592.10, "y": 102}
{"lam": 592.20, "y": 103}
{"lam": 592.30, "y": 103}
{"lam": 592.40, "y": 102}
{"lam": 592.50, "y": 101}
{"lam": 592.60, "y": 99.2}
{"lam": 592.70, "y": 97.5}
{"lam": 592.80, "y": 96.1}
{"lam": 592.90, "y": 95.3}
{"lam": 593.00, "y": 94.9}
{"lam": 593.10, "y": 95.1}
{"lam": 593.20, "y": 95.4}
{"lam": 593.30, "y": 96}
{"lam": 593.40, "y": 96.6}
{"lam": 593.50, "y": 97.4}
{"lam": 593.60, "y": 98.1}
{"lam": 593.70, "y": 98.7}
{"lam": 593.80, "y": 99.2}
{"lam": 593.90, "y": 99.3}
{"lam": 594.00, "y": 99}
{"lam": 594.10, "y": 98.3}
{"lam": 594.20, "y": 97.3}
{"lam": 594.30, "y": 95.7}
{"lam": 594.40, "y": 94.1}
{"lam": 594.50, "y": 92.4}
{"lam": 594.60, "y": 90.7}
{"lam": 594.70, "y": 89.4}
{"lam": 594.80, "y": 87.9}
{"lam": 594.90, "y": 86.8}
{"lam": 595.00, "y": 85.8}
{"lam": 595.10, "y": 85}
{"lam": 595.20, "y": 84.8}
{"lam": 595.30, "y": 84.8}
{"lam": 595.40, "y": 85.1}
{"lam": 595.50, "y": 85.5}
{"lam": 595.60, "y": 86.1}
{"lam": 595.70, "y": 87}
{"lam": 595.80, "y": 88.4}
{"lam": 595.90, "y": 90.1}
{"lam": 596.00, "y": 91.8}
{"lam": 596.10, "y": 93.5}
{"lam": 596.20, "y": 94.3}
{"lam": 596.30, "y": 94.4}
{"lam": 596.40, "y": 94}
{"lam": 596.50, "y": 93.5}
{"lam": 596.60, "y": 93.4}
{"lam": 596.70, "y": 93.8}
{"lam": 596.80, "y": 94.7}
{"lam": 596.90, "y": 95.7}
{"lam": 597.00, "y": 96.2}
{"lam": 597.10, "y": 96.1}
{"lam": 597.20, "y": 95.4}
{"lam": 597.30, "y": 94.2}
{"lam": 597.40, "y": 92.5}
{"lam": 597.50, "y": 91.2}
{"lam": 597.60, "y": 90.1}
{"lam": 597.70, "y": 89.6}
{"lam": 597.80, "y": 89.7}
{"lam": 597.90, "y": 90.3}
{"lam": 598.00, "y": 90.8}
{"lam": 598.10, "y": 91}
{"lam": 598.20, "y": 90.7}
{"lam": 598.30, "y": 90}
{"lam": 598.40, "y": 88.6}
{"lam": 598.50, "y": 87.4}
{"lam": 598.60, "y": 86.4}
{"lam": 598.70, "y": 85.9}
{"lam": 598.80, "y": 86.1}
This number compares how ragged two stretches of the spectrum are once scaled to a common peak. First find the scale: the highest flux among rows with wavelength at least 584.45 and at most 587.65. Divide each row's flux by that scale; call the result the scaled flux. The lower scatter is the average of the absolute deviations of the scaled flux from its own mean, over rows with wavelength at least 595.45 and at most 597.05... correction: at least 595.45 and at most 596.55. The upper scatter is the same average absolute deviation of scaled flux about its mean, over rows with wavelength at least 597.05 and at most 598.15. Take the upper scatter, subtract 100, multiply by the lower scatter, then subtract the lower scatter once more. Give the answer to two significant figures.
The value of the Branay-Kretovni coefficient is -2.8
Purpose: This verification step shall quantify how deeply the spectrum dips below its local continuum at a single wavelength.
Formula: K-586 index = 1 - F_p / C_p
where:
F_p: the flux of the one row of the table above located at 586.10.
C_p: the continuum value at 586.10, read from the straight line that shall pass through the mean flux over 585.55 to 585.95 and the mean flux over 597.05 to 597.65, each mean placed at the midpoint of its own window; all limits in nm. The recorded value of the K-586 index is 0.06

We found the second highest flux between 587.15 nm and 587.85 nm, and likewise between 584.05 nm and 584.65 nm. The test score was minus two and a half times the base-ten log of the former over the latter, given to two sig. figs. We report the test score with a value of -0.16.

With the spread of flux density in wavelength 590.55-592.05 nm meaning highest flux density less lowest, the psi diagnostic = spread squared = 102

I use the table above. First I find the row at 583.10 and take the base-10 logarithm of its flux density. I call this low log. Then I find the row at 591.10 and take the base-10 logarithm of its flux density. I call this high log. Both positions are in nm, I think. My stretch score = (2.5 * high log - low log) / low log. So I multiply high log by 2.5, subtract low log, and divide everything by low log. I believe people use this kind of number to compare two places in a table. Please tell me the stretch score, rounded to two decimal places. 1.54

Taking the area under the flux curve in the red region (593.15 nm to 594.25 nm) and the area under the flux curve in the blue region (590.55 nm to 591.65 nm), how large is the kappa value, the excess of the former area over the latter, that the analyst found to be -2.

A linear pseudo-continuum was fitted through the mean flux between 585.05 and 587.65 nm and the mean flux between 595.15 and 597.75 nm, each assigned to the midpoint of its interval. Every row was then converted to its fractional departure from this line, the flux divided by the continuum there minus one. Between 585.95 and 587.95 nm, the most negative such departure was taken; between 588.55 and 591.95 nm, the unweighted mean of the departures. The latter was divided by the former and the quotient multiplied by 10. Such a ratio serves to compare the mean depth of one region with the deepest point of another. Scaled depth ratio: 4.2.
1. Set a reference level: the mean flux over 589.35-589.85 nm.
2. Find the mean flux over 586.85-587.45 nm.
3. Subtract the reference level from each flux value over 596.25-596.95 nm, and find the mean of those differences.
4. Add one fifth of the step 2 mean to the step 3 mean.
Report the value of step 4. 29.2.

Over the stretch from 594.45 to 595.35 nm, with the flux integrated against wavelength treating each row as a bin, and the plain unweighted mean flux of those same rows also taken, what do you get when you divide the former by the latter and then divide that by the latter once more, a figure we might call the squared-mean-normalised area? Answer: 0.0103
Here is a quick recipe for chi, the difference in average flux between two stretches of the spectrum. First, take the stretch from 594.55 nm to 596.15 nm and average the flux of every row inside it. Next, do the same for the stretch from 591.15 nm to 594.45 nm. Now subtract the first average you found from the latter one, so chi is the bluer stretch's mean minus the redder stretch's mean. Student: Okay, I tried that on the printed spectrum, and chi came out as 10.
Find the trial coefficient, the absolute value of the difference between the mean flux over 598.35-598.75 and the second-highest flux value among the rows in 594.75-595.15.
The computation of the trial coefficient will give 0.3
